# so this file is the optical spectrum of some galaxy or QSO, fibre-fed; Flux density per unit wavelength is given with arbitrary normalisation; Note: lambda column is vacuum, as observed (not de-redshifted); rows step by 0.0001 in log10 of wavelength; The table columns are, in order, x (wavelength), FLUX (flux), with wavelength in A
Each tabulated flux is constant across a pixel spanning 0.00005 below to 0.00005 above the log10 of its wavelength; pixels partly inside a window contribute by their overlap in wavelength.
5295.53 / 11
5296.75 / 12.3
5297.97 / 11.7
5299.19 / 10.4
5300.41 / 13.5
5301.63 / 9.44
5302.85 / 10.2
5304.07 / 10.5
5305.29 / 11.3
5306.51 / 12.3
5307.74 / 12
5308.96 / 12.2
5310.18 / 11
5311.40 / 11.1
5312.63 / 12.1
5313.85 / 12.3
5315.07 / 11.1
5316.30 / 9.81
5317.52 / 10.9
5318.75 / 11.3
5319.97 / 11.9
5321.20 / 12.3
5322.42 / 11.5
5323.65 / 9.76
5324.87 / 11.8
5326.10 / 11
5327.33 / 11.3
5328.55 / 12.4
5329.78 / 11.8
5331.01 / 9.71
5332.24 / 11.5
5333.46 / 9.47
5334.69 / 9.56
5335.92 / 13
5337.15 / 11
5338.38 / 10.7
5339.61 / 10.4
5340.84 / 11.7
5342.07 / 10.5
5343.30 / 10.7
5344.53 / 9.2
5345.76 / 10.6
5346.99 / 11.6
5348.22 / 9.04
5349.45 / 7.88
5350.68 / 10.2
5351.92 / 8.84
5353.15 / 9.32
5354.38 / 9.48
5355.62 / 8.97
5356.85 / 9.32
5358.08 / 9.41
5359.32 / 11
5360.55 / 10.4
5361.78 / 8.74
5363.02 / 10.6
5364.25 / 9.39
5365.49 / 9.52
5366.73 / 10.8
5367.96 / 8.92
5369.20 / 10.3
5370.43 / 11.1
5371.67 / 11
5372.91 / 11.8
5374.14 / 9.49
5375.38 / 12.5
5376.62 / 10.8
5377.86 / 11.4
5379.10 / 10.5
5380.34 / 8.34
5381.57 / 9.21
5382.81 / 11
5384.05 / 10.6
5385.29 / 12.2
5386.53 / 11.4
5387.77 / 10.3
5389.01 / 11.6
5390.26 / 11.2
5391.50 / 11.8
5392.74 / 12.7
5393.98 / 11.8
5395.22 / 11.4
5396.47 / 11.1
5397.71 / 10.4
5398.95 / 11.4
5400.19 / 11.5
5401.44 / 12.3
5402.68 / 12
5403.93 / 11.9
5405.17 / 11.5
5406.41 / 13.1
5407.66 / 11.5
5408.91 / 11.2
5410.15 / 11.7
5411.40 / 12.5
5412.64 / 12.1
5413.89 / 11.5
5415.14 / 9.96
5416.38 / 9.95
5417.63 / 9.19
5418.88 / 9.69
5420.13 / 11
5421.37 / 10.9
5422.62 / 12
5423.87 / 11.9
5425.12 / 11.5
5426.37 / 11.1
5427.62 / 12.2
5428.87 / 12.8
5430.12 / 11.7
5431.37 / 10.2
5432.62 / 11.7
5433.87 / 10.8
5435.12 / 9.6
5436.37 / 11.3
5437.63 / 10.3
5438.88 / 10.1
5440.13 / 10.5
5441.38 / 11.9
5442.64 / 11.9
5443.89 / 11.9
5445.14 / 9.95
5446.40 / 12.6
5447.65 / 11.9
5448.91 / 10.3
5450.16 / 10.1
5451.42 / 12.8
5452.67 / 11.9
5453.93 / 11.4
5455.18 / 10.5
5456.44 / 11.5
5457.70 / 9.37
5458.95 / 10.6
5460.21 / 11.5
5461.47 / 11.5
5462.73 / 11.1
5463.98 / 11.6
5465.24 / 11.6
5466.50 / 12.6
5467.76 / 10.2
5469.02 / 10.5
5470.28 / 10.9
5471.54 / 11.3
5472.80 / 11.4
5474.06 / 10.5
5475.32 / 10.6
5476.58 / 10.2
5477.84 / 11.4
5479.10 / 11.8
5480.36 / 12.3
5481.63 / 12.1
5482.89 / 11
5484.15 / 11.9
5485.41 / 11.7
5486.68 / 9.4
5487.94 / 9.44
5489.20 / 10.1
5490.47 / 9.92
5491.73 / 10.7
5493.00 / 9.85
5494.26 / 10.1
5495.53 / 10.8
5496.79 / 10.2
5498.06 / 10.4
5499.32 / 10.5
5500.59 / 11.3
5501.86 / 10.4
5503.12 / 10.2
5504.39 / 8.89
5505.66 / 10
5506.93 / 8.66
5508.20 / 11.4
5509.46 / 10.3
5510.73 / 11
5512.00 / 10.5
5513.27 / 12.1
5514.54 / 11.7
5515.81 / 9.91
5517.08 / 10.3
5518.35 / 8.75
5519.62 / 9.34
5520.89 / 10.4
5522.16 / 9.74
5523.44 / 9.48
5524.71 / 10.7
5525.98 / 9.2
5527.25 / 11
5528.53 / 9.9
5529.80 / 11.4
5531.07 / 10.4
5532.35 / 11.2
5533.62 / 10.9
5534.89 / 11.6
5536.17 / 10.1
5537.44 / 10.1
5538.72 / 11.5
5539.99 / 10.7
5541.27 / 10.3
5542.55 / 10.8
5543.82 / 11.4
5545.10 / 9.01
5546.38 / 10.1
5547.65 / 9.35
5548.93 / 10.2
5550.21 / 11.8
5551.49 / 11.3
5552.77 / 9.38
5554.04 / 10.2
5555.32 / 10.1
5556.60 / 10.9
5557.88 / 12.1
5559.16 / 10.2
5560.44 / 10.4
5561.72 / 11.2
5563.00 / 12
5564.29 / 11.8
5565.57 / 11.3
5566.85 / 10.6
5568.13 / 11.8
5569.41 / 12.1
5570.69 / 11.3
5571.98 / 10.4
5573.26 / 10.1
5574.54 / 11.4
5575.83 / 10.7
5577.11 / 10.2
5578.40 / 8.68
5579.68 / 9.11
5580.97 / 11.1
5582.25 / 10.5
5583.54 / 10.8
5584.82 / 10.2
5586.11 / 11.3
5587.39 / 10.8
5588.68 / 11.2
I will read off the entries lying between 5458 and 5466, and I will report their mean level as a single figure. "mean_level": 11.3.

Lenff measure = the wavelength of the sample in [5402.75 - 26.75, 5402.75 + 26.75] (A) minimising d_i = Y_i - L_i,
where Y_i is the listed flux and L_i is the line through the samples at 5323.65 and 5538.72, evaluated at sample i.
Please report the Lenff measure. 5380.34 A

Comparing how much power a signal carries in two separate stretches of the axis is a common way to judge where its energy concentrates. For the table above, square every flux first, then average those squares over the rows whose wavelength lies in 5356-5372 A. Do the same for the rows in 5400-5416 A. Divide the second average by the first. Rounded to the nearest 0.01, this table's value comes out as 1.37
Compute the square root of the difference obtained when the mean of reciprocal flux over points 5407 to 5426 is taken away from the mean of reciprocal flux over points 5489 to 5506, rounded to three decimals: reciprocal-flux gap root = 0.085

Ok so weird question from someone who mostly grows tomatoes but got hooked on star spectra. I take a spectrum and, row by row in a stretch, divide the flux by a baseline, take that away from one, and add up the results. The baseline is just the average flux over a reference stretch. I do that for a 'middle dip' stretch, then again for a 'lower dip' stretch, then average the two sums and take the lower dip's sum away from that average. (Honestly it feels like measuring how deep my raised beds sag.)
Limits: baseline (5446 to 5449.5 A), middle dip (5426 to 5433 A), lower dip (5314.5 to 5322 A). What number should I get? -0.10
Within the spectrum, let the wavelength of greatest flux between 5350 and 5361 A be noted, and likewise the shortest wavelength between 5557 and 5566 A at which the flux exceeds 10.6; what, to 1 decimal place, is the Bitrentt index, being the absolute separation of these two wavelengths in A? 198.6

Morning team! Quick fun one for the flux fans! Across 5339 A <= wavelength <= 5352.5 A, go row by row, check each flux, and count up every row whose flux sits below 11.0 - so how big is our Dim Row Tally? 9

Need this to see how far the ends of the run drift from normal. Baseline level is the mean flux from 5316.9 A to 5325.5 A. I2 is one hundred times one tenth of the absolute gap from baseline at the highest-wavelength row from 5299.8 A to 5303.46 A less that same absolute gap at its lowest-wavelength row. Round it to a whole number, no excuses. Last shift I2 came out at -10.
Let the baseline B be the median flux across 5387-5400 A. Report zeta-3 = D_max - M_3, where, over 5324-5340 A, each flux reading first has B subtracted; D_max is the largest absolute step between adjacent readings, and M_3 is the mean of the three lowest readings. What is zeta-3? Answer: 5.3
